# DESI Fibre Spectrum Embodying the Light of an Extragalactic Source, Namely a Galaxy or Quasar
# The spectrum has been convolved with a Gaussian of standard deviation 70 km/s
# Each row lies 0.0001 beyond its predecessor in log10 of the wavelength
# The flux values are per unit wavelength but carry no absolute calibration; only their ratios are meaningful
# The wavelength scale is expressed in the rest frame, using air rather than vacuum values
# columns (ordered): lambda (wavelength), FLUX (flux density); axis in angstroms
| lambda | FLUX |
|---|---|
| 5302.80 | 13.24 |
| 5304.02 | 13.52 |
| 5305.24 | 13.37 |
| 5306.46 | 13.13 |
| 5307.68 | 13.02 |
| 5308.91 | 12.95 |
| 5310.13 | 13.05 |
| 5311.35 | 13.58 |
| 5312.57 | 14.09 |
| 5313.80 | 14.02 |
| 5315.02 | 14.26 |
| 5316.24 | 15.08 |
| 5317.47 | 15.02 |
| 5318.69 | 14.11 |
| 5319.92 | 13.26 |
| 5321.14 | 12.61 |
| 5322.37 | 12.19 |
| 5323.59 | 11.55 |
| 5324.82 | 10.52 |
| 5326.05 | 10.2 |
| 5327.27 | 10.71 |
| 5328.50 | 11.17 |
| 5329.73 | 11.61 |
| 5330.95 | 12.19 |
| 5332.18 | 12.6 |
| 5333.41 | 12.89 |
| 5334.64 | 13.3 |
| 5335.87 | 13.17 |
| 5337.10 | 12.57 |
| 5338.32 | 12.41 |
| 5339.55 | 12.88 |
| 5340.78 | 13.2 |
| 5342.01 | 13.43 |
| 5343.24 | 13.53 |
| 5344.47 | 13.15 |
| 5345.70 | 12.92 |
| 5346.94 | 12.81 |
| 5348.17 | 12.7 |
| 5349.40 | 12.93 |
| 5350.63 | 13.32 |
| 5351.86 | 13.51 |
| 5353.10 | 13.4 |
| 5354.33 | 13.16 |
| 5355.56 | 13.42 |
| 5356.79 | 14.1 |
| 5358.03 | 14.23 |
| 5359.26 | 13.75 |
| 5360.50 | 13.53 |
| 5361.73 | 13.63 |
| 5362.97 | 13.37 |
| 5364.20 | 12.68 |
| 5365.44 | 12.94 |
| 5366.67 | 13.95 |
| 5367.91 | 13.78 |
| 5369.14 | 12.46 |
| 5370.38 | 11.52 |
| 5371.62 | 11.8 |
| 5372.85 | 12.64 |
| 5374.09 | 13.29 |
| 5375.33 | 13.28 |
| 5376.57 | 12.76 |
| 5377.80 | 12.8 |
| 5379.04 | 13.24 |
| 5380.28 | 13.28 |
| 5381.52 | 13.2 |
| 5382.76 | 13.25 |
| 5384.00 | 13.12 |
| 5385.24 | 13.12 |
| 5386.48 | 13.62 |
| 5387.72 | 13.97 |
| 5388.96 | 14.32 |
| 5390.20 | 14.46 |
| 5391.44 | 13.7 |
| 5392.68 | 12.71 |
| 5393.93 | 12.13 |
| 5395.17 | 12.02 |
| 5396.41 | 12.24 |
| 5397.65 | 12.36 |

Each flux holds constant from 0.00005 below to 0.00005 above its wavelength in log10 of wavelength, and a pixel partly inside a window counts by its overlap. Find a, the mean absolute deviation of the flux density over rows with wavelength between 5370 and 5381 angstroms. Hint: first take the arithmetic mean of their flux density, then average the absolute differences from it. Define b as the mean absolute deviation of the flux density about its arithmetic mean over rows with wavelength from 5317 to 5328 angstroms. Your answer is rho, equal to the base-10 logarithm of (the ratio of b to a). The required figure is 0.4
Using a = 0.50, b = 1.3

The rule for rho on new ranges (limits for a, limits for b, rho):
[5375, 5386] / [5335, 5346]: 0.3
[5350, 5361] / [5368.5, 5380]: 0.2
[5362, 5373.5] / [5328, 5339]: -0.1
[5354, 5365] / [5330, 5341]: 0.0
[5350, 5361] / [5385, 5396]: 0.4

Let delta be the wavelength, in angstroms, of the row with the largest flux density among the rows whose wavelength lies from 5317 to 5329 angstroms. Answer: 5317.47 angstroms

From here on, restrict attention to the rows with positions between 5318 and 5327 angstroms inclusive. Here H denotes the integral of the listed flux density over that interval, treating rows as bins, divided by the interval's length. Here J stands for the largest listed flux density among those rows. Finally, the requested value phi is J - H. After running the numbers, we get 2.07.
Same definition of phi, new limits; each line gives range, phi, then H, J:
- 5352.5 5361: 0.57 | 13.7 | 14.23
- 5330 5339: 0.60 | 12.7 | 13.3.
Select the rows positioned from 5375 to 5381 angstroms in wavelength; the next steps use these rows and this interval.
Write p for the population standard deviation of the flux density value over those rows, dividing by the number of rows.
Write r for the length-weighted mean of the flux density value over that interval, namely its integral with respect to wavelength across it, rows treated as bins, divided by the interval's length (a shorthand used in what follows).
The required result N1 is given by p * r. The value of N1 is 3.1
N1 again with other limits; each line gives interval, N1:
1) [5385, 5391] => 6.8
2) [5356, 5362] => 3.8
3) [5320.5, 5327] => 10.6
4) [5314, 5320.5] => 9.6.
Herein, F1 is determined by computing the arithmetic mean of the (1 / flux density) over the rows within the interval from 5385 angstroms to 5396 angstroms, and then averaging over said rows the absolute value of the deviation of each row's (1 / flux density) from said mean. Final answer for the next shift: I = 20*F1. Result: 0.09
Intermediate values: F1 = 0.0043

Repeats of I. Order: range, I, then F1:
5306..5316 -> 0.05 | 0.0026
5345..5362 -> 0.04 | 0.0020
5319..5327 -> 0.14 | 0.0072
